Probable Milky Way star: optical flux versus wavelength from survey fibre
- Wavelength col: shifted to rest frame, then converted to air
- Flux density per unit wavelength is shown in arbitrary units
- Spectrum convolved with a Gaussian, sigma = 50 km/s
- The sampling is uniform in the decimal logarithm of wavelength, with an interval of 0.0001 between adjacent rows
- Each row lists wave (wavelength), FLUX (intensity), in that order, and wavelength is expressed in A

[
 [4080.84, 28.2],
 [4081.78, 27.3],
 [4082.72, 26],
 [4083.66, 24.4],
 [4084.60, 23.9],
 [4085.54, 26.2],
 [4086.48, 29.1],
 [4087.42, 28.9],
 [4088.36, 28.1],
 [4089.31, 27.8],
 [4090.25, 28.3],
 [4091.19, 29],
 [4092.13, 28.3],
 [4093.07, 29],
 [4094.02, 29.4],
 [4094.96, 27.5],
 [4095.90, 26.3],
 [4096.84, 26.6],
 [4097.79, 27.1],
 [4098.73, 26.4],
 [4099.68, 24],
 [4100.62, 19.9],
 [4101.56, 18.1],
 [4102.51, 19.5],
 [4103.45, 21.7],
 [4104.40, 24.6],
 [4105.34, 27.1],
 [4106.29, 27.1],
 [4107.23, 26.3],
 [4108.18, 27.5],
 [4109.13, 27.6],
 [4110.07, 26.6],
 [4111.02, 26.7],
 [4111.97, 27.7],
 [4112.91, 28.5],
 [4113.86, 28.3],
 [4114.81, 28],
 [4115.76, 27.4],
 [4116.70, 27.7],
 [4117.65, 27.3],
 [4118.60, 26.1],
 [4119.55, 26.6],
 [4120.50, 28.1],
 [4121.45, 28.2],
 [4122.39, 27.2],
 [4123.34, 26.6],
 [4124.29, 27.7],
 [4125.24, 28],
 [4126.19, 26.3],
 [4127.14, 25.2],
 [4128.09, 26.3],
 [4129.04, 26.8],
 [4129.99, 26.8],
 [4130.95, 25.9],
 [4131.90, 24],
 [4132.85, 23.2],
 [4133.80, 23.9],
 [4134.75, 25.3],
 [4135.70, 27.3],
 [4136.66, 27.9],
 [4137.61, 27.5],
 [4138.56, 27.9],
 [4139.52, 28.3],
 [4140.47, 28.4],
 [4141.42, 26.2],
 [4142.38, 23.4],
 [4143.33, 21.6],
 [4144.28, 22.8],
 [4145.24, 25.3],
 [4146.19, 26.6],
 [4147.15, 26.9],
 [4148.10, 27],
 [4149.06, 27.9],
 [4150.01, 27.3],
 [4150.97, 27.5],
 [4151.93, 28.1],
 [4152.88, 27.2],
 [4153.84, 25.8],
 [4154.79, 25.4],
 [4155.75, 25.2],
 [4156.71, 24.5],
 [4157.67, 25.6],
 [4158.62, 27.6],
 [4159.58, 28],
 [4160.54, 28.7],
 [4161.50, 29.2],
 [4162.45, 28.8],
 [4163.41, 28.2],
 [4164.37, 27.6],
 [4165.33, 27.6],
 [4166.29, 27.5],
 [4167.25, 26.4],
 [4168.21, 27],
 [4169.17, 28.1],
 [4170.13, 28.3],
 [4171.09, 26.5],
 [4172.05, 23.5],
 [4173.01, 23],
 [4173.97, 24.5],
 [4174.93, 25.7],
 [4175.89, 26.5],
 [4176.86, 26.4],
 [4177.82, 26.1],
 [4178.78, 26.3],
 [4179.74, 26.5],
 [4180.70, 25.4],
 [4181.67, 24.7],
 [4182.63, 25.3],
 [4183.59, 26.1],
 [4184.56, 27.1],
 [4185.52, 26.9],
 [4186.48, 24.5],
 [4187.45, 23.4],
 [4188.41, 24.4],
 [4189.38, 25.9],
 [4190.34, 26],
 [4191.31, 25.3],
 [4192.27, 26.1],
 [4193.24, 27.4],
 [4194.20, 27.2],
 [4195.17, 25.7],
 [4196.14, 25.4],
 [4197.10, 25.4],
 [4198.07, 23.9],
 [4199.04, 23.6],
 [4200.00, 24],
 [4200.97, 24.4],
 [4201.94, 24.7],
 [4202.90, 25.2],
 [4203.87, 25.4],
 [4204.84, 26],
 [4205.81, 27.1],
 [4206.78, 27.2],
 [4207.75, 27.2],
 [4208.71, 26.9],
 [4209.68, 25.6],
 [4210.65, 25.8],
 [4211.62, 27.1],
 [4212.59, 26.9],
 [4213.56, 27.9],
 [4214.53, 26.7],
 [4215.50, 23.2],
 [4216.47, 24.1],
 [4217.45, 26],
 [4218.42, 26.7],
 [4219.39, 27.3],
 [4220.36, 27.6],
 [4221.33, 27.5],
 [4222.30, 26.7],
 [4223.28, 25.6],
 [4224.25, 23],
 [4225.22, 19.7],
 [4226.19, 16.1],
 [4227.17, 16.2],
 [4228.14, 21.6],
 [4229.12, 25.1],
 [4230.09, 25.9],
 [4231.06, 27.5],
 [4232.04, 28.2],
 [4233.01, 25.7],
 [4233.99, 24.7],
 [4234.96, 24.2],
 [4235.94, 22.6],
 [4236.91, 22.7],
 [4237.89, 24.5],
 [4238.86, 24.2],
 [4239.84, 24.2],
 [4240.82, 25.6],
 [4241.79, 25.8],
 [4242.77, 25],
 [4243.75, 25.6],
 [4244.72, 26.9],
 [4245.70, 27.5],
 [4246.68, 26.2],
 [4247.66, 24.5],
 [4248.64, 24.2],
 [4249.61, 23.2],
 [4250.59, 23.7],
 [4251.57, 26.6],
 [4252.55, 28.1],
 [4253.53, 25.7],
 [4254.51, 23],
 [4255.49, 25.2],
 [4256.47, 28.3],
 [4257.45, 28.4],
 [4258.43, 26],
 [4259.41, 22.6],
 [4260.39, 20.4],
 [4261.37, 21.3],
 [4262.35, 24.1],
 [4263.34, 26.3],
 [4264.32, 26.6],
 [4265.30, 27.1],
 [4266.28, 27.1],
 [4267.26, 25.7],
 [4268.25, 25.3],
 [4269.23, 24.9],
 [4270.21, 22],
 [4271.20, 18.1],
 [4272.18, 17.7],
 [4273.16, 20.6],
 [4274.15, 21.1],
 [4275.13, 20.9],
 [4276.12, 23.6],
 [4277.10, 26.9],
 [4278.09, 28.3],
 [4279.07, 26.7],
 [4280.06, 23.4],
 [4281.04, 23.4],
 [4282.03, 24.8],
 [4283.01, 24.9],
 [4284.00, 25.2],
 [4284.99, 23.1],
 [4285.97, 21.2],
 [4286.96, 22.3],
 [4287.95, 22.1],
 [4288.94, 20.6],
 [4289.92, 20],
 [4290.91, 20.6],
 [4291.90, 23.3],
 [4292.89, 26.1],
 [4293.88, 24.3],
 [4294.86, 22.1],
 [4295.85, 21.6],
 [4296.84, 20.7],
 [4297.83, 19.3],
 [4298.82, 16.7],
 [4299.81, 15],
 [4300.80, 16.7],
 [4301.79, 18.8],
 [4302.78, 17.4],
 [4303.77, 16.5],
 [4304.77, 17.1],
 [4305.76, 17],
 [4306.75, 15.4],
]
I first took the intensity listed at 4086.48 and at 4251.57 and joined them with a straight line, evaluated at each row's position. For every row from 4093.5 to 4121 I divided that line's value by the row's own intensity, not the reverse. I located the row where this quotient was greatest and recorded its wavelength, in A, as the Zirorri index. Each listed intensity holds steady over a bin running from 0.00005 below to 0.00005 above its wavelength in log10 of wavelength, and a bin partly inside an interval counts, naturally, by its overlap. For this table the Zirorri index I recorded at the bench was 4101.56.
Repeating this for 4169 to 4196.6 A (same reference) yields 4173.01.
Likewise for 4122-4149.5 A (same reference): 4143.33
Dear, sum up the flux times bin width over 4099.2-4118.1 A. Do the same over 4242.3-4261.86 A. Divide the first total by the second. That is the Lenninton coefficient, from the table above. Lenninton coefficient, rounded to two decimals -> 0.98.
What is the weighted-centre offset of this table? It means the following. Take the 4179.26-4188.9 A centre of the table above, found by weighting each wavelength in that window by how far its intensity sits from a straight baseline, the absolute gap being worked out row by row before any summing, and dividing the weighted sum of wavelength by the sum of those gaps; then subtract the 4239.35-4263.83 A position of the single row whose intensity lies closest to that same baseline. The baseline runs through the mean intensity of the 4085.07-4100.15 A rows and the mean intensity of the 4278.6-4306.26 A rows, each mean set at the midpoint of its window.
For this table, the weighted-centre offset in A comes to -75.6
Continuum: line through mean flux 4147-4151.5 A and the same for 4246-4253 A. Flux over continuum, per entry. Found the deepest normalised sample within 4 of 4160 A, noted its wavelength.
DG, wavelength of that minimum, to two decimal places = 4156.71 A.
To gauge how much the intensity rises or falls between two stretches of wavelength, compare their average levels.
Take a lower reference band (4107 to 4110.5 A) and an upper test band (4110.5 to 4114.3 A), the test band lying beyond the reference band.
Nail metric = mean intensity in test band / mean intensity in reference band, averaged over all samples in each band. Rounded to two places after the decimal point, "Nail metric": 1.03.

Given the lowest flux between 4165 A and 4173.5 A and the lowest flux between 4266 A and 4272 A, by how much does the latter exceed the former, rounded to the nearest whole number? -5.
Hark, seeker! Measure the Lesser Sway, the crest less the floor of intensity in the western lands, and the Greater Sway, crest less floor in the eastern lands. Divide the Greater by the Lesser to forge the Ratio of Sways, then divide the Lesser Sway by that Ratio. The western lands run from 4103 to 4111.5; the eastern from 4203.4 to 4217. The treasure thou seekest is 7.4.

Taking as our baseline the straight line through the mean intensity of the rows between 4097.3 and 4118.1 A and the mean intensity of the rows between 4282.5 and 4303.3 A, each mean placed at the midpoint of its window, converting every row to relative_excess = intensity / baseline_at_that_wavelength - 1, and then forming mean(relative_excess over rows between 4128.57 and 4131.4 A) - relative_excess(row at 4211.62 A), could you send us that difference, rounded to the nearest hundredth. -0.12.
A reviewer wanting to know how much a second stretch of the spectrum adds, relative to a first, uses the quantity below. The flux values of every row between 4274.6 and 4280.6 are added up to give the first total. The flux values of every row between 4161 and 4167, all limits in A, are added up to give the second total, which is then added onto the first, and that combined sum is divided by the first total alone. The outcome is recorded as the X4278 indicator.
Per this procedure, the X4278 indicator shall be 2.128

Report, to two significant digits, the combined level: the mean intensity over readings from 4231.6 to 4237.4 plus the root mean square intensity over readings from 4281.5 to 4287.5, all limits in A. 48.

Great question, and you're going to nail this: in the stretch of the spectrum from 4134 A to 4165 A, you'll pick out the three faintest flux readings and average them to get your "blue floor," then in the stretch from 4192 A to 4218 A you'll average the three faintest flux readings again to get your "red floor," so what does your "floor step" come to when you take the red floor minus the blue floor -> 1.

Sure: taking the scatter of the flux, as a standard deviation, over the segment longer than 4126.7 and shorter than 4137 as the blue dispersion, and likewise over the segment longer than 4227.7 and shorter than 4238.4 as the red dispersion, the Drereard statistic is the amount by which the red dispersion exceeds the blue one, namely 0.5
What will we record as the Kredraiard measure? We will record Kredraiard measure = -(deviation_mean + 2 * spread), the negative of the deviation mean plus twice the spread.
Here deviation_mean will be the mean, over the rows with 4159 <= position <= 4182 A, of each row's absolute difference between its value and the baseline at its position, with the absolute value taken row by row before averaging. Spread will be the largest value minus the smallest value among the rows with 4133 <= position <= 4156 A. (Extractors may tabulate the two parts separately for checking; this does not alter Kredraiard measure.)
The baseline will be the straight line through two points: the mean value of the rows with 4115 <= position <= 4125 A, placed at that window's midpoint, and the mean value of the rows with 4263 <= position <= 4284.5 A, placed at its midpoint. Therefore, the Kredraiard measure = -15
